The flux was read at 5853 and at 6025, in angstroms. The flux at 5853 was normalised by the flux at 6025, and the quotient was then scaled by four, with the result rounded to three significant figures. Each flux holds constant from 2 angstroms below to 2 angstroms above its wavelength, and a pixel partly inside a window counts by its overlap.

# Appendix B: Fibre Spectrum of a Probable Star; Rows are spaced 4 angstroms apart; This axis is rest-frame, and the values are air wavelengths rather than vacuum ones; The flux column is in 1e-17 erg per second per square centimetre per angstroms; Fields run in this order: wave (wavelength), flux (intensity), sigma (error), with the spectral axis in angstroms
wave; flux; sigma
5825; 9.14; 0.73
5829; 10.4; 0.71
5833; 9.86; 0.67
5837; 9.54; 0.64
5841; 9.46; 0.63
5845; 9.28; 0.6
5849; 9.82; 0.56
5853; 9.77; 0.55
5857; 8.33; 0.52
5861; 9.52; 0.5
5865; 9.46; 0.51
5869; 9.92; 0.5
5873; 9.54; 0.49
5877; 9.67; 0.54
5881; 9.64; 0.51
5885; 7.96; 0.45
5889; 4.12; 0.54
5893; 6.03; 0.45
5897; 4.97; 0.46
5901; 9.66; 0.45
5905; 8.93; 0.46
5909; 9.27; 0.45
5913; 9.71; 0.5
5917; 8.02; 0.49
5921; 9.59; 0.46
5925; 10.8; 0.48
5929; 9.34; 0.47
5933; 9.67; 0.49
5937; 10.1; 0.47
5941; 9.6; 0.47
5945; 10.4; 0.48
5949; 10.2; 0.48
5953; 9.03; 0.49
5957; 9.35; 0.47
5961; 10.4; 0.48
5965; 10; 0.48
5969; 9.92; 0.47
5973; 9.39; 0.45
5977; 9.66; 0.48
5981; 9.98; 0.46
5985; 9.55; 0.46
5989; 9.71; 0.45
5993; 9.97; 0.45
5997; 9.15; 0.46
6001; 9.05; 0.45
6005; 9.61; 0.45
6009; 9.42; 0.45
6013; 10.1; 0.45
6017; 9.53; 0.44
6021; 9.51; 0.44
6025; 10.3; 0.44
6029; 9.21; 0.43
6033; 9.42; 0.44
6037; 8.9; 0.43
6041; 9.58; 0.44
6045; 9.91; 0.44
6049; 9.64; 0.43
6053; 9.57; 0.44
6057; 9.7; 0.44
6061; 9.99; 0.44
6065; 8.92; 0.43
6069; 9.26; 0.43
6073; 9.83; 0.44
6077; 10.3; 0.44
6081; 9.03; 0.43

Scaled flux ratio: 3.79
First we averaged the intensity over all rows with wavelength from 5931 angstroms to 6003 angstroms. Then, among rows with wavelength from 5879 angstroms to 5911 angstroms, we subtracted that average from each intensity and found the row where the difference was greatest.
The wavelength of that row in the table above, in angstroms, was 5901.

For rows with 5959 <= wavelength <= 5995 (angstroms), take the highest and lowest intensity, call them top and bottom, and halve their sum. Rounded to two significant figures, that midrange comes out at 9.9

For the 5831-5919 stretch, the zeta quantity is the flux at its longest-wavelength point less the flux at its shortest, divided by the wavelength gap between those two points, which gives -0.022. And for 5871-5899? -0.190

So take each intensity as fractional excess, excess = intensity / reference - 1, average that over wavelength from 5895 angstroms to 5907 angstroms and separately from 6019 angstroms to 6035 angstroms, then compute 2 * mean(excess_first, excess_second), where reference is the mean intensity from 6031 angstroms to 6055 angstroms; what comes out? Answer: -0.16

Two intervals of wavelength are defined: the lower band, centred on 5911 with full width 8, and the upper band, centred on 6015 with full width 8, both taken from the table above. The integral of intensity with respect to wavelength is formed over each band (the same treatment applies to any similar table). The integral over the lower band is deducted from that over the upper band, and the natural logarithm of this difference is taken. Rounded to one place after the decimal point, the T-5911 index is 1.0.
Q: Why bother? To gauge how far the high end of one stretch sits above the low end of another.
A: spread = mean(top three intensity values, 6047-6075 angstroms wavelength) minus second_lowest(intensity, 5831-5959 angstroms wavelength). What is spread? 4.9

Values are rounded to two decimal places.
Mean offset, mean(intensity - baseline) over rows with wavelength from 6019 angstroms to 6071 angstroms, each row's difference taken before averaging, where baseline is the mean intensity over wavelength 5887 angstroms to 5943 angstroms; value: 0.97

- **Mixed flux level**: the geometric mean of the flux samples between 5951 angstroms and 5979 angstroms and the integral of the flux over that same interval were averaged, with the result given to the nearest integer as 140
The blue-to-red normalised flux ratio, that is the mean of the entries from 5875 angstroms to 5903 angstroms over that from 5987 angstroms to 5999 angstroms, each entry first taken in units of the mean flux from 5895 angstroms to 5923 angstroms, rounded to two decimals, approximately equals 0.77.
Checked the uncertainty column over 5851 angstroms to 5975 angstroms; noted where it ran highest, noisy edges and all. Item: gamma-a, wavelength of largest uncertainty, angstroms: 5853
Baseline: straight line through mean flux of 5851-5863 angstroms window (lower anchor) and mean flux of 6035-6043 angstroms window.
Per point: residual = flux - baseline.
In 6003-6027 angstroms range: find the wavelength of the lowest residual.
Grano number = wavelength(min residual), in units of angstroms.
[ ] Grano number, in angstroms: 6009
